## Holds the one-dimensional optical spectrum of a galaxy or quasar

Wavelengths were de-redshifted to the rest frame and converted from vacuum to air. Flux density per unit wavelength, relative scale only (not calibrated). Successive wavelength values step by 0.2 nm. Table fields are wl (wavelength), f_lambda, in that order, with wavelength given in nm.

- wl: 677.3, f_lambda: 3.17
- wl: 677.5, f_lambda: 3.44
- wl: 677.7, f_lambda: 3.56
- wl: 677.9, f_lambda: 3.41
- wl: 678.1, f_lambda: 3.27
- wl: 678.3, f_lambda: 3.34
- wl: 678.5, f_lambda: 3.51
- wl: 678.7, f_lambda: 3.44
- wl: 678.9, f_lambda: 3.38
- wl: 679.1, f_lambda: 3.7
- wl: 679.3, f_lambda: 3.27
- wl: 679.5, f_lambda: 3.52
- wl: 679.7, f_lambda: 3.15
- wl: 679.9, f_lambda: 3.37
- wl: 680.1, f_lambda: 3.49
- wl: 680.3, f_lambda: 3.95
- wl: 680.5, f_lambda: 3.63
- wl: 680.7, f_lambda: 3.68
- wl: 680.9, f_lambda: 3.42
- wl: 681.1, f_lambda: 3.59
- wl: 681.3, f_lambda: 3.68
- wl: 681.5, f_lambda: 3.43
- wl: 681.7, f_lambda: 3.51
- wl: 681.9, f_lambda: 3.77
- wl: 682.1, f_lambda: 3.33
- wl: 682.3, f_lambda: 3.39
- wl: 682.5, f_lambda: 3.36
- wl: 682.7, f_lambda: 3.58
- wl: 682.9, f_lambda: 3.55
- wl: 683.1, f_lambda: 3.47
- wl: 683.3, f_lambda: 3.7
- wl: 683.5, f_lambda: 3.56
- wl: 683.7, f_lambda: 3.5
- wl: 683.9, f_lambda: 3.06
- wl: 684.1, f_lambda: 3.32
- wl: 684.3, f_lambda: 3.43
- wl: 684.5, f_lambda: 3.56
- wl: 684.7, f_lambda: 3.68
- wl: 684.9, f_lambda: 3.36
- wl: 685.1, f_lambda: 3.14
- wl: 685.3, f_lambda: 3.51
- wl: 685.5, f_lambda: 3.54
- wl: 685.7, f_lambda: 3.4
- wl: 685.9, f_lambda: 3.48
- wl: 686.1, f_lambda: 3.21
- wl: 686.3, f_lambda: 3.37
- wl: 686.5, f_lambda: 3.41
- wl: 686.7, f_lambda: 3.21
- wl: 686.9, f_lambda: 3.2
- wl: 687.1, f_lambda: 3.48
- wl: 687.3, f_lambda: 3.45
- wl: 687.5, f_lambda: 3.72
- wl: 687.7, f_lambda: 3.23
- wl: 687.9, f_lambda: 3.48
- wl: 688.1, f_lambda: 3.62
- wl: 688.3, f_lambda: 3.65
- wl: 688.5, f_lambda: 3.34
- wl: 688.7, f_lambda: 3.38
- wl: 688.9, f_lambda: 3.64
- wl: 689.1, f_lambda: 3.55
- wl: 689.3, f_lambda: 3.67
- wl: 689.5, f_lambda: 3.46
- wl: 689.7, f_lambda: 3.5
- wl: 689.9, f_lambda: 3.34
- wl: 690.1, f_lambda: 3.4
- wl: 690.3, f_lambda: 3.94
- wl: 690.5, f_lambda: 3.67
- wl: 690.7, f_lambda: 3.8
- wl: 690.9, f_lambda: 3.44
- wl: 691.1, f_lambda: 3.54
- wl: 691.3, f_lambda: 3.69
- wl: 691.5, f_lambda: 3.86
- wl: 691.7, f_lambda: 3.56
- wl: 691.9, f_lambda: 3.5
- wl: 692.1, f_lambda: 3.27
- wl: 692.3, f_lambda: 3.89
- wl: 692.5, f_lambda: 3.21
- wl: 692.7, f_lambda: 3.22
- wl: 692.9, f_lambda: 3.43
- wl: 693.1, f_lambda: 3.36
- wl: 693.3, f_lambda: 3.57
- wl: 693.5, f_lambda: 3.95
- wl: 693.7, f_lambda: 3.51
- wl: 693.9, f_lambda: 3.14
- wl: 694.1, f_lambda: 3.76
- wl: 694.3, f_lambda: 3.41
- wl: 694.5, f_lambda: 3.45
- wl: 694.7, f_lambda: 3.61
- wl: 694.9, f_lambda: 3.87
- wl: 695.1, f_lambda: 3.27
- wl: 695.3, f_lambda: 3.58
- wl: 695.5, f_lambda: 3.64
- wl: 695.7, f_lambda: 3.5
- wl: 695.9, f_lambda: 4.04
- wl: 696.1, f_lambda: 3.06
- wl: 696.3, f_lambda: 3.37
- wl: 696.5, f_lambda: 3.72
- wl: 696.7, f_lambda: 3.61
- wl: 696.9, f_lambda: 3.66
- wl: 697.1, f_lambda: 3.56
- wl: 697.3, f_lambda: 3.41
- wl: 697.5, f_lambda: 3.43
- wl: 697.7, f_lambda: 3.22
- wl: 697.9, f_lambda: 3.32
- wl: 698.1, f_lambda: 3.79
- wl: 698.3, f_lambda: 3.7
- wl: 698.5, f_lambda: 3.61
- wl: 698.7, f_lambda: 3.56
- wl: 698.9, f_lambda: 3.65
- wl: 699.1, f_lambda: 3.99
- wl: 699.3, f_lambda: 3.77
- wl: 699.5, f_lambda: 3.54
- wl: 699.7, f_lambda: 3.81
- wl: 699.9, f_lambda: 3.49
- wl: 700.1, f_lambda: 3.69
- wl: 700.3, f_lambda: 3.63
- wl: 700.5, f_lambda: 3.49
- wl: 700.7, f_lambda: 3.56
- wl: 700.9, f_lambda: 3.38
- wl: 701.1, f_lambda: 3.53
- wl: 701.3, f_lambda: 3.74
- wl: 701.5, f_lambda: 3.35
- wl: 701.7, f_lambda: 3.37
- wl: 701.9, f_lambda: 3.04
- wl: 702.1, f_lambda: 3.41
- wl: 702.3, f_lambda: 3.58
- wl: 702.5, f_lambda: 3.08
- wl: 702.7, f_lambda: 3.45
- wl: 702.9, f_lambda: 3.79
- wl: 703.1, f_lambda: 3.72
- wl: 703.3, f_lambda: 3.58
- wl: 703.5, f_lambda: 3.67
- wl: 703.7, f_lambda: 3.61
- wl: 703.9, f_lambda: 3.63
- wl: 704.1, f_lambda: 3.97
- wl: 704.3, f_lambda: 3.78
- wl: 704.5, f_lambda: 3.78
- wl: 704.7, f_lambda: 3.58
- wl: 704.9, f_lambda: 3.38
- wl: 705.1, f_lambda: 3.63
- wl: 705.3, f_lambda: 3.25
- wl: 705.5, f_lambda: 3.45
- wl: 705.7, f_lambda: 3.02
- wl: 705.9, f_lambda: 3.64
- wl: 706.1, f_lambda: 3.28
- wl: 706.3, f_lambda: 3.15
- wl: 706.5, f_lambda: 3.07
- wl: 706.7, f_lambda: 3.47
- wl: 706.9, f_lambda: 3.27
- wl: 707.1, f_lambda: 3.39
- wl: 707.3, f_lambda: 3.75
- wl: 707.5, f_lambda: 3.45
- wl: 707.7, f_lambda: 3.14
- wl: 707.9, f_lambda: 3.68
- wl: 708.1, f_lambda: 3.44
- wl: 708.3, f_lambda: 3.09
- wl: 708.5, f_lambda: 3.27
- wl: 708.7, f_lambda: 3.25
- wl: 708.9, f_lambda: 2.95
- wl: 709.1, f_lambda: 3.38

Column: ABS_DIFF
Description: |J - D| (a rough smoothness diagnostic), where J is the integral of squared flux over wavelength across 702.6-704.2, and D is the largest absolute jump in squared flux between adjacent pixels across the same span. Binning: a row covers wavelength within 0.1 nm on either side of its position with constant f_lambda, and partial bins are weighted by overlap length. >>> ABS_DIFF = 19.1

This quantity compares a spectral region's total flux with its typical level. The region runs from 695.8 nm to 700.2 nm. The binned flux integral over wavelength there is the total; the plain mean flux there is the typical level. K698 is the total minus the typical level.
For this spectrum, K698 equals 12.2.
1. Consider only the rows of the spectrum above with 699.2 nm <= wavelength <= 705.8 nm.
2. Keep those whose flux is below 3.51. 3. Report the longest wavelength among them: 705.7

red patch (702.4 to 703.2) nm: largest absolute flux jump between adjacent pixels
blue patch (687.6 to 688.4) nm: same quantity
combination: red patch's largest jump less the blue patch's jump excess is 0.12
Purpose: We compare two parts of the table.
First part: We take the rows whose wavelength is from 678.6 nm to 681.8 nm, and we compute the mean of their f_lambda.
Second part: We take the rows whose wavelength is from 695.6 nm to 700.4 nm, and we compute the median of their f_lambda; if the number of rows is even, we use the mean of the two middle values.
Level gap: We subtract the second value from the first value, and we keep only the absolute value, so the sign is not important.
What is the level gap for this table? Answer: 0.10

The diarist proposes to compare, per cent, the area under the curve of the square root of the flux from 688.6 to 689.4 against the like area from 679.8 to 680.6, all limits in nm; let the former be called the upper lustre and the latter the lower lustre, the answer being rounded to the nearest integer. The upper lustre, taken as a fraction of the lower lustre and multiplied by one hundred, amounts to 99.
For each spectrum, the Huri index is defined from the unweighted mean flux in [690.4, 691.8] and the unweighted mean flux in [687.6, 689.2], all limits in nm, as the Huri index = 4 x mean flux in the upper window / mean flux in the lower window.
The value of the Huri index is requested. 4.19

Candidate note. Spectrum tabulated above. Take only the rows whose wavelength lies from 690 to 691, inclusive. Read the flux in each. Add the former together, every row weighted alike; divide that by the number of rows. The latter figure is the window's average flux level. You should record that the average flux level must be 3.65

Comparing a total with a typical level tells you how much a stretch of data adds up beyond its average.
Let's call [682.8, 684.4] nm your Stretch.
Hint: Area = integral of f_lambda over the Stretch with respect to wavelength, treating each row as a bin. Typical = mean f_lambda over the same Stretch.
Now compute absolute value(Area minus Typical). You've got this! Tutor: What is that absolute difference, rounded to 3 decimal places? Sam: 2.069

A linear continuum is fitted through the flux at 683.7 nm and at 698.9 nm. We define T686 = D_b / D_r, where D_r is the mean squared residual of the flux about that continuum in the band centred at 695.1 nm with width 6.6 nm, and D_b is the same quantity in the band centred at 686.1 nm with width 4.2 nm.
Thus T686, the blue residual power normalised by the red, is 0.55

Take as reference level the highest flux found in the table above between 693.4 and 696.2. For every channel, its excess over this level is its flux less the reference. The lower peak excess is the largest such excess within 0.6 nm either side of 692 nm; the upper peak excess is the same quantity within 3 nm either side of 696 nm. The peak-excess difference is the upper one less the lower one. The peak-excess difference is 0.15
